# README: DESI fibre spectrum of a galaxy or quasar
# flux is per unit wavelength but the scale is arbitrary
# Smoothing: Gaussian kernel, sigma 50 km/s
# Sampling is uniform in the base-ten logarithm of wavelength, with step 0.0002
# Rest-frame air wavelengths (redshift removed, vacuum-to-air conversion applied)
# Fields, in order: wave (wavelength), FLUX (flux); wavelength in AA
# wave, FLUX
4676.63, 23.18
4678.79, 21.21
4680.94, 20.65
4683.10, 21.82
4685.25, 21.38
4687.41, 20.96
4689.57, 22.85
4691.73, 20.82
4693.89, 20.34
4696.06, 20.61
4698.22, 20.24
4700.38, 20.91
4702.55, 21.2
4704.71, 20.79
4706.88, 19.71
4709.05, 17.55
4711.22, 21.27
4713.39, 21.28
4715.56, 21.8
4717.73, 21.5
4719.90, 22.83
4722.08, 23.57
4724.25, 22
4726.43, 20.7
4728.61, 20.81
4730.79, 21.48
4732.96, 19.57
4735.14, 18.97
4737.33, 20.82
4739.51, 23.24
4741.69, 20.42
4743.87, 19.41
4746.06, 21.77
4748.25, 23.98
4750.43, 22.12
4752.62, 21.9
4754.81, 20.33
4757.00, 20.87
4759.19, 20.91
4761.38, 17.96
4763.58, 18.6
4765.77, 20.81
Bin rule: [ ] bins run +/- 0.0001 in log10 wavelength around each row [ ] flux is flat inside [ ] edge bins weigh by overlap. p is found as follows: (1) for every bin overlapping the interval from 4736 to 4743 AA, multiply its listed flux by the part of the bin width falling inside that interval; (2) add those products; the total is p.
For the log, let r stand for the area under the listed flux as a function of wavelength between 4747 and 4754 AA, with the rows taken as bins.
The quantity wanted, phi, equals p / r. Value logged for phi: 0.95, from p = 149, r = 158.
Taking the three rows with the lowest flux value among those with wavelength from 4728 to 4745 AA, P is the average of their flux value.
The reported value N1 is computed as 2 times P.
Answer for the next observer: 38.6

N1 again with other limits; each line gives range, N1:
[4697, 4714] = 38.3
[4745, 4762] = 39.4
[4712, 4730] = 41.9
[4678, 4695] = 41.2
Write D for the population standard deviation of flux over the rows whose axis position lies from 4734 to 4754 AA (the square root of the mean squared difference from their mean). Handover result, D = 1.6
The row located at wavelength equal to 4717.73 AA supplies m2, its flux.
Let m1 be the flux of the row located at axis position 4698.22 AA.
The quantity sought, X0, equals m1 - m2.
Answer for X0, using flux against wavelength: -1.3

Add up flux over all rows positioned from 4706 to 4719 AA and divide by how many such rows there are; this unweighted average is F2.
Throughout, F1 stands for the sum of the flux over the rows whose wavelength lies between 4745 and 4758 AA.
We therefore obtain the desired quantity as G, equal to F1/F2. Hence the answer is 6.4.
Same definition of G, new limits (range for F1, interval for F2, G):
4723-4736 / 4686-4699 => 5.9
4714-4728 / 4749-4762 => 6.4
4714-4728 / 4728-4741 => 6.4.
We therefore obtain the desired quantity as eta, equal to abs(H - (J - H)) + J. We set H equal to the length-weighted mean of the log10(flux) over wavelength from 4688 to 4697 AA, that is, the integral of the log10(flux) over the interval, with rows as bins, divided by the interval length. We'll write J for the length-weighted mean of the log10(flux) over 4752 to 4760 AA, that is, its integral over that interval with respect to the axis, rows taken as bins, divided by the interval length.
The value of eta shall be 2.65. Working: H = 1.32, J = 1.32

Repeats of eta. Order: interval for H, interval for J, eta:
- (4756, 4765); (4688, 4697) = 2.58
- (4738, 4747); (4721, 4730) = 2.65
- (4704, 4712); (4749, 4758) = 2.59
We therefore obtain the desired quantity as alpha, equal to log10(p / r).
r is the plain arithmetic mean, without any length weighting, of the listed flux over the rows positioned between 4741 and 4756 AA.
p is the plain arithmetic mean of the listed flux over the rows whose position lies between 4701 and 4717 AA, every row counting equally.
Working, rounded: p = 20.5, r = 21.4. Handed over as -0.019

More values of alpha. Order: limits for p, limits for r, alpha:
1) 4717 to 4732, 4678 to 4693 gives 0.009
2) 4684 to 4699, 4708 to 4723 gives -0.008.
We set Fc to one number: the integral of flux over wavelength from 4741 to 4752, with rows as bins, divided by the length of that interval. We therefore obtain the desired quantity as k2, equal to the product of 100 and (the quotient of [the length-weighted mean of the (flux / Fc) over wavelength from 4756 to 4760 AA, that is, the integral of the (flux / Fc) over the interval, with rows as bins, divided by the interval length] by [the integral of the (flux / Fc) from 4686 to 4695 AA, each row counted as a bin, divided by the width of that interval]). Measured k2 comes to 98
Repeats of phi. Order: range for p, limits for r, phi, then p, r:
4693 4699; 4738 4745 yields 0.83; 122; 147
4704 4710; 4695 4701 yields 0.94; 116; 124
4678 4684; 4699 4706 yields 0.87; 127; 146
